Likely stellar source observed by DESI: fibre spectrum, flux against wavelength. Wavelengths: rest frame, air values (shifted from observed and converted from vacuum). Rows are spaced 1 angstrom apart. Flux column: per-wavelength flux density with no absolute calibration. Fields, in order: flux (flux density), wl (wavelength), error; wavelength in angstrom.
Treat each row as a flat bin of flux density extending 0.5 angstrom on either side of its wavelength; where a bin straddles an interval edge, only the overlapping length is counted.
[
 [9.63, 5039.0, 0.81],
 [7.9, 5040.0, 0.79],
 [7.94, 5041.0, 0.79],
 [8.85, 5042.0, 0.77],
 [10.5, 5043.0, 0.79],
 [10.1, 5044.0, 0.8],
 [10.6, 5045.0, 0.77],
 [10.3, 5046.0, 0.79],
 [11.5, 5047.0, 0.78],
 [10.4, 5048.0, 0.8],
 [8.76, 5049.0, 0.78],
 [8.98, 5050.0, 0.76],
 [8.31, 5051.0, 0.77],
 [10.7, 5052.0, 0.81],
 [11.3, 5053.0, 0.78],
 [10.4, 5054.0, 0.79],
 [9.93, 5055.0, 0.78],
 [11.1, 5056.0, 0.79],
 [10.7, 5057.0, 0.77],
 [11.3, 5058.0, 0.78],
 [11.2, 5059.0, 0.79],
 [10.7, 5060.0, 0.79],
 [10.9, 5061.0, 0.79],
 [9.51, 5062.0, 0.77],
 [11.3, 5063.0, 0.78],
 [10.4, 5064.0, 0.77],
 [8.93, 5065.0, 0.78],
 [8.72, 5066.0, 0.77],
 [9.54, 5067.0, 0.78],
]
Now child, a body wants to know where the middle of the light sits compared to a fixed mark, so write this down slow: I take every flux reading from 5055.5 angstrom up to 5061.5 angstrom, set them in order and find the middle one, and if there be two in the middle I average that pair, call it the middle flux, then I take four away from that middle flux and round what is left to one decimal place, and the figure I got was 7.0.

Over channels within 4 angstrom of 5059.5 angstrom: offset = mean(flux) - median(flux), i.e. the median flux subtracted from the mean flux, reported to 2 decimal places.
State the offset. -0.16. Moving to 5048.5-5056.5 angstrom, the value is -0.23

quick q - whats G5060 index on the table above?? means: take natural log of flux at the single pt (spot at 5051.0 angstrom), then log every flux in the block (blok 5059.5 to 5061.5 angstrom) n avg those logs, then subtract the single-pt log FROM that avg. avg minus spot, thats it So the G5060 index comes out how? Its 0.26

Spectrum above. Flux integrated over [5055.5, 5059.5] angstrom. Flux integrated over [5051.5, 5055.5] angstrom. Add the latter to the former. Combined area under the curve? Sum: 86.6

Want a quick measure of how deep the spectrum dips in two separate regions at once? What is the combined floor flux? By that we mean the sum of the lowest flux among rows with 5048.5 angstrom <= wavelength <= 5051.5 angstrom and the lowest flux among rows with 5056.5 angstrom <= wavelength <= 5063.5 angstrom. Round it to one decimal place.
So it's 17.8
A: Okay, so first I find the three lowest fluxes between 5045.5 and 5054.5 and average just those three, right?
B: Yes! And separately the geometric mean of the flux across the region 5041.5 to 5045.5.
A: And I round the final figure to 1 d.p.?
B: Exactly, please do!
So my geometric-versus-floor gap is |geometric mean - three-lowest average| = 1.3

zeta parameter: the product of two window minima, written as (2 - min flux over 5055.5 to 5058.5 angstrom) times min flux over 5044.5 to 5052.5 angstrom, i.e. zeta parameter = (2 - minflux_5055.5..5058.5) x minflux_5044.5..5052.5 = -72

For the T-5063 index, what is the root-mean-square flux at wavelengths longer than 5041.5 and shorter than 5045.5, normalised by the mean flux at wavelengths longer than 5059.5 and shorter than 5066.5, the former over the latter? 1.00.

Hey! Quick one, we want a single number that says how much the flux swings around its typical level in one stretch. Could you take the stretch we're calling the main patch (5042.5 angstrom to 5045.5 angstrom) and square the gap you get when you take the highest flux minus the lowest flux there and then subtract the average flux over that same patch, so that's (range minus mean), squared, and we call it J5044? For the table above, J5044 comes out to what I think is 98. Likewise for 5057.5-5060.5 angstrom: 110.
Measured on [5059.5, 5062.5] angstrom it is 81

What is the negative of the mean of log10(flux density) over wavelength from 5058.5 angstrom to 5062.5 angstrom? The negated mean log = -1.02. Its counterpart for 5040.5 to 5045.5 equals -0.98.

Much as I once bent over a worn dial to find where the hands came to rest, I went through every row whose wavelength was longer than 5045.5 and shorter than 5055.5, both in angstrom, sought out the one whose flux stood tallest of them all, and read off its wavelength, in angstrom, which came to 5047.0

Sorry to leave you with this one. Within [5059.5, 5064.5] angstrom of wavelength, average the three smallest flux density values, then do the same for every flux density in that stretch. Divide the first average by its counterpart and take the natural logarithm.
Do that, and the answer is -0.035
